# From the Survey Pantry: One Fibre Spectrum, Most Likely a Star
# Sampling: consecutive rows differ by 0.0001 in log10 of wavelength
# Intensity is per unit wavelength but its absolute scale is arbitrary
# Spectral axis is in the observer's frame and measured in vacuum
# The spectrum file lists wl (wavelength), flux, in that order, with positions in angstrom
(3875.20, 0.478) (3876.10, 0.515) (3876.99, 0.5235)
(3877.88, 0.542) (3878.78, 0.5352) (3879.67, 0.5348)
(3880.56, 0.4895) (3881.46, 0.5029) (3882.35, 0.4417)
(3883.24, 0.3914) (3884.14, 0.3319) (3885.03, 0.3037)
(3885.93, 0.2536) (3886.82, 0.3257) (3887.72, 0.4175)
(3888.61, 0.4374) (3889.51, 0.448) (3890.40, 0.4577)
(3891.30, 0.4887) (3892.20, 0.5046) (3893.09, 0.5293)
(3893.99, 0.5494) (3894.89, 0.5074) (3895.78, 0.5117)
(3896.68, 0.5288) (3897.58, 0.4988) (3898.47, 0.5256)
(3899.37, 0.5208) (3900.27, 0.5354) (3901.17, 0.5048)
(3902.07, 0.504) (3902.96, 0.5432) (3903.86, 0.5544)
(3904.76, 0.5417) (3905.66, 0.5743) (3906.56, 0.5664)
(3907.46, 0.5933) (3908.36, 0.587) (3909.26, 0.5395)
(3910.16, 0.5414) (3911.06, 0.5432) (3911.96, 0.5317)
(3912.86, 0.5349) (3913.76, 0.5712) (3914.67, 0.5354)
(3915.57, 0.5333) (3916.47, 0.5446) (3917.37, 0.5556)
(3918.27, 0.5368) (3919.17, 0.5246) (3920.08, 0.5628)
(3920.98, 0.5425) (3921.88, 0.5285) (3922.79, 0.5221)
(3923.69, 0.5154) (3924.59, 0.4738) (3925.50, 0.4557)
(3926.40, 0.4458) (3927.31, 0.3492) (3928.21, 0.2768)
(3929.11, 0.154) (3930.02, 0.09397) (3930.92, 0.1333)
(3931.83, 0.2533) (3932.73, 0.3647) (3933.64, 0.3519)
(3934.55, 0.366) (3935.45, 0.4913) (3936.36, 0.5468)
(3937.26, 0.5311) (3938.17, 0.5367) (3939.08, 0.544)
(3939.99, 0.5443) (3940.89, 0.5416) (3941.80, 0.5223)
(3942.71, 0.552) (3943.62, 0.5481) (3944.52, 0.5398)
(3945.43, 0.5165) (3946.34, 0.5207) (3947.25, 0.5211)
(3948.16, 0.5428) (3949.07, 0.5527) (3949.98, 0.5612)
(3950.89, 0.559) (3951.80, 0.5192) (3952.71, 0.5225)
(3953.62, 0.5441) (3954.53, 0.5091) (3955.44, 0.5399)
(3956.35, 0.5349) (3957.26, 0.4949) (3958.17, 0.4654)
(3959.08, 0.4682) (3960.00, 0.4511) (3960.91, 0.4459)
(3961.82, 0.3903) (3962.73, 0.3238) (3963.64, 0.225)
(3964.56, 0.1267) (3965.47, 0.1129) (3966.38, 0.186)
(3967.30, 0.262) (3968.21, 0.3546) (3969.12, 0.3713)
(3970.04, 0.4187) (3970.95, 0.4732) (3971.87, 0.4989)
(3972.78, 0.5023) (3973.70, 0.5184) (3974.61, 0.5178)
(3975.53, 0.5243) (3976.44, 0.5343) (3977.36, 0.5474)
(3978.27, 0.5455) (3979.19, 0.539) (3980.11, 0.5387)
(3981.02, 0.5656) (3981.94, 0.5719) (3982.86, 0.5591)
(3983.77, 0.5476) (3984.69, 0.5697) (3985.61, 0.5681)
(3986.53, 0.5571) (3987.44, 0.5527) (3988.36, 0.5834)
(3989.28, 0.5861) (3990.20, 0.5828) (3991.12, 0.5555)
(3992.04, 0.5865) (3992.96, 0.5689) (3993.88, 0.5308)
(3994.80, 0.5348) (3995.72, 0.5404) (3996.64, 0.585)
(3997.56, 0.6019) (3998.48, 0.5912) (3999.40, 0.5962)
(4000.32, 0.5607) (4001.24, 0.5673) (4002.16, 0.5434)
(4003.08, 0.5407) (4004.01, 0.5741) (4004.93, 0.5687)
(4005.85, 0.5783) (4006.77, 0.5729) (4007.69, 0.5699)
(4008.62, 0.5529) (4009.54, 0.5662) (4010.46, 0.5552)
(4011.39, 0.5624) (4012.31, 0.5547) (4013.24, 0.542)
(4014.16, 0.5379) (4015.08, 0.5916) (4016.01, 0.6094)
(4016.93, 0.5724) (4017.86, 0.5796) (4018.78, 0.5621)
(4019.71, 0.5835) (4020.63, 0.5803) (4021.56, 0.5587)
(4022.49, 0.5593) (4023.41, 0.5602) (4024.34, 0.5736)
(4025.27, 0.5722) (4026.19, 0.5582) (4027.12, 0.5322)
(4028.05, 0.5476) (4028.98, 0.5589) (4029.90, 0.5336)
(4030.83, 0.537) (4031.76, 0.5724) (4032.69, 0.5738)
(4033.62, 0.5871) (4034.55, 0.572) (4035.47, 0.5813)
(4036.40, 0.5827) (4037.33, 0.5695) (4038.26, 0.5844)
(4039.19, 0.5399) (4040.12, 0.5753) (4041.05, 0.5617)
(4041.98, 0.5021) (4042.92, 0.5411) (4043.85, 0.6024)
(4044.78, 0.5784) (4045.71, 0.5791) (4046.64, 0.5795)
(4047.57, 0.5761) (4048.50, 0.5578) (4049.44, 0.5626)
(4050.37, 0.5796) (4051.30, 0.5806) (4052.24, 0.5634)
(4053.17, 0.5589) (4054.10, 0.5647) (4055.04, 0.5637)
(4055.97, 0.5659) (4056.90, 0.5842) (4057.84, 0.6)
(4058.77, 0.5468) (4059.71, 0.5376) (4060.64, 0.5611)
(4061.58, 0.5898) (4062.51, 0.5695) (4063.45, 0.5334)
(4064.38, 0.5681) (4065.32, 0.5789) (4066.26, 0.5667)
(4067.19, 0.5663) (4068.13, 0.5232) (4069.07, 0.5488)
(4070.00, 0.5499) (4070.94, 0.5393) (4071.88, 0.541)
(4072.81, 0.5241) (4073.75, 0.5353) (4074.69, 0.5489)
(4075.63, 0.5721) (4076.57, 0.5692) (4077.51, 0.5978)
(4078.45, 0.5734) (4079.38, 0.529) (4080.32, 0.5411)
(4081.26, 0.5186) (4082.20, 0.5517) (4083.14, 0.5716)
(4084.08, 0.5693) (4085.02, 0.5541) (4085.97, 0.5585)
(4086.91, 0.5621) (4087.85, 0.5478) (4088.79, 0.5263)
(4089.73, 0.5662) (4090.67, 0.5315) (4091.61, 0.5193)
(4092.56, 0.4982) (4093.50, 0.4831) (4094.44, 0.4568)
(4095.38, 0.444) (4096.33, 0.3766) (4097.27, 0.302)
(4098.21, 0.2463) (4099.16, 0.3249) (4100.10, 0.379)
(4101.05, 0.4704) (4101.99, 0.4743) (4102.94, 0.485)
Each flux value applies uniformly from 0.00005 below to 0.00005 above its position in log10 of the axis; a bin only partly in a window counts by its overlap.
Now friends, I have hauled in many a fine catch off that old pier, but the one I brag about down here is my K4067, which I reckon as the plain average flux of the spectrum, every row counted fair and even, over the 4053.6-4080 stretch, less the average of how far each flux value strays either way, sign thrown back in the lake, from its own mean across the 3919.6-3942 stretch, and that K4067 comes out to 0.440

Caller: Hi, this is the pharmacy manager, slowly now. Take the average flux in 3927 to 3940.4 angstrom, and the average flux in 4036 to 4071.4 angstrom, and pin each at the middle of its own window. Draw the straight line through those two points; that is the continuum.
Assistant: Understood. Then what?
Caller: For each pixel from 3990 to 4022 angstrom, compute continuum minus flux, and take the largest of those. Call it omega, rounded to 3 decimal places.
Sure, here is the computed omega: -0.038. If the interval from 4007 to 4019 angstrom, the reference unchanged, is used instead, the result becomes -0.038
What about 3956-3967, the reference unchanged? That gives 0.308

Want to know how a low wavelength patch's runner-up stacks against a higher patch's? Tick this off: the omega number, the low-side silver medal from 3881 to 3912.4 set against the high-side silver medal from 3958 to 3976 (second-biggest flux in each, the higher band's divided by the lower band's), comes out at 0.88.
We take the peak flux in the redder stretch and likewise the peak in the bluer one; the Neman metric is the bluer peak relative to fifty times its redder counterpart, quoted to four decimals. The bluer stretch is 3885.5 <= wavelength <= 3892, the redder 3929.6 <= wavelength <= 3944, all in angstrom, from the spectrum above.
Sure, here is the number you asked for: 0.0177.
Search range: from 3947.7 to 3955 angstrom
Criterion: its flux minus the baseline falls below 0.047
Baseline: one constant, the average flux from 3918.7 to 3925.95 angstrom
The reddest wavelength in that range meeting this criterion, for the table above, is 3954.53 angstrom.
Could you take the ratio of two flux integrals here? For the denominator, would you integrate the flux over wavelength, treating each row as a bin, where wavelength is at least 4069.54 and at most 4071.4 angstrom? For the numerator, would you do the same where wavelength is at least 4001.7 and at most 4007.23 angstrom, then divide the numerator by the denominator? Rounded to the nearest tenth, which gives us 3.1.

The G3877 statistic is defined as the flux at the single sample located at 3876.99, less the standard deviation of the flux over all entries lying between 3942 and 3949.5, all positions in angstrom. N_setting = 0.509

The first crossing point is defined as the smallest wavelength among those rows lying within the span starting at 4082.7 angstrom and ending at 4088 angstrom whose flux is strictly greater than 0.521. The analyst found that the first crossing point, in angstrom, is 4083.14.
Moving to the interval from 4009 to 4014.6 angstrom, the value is 4009.54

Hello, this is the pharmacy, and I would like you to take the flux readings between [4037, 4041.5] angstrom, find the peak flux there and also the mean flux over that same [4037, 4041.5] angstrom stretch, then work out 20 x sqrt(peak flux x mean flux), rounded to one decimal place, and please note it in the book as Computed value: 11.5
